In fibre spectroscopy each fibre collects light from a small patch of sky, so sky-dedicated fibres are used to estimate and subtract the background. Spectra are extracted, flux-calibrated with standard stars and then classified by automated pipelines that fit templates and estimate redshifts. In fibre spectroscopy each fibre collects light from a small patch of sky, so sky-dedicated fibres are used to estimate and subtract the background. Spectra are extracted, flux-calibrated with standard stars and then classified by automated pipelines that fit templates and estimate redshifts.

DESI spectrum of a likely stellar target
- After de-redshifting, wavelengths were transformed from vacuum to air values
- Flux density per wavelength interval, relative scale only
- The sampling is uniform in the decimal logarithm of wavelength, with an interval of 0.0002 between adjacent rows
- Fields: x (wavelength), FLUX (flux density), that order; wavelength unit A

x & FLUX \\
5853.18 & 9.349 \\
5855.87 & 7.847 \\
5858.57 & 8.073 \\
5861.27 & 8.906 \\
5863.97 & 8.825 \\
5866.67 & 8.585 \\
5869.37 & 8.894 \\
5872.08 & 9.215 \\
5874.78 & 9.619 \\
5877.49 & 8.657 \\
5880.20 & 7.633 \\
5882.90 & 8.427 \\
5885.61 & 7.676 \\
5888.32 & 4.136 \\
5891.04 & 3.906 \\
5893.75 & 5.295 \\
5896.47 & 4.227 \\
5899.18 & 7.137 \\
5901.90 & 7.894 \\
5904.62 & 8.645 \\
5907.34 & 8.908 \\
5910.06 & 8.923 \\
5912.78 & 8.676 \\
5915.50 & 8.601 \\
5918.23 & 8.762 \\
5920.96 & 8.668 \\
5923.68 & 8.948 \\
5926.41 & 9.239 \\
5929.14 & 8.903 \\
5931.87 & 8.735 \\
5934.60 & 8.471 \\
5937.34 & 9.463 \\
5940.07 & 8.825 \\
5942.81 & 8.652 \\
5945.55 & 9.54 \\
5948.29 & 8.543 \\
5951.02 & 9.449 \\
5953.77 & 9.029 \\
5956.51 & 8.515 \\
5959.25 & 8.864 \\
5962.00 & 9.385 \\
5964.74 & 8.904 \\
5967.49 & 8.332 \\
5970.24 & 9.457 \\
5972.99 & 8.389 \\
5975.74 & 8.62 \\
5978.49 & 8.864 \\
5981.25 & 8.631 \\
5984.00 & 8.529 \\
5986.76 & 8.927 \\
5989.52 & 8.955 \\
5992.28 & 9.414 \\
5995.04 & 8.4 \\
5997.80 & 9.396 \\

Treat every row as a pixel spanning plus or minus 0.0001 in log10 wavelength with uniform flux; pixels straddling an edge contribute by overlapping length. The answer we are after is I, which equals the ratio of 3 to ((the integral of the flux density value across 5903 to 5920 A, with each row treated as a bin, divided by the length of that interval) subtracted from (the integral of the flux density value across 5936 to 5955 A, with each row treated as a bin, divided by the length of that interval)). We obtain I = 9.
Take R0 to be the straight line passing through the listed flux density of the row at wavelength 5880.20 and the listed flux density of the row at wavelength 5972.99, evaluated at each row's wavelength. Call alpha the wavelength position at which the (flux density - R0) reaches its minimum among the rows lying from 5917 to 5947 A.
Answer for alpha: 5934.60 A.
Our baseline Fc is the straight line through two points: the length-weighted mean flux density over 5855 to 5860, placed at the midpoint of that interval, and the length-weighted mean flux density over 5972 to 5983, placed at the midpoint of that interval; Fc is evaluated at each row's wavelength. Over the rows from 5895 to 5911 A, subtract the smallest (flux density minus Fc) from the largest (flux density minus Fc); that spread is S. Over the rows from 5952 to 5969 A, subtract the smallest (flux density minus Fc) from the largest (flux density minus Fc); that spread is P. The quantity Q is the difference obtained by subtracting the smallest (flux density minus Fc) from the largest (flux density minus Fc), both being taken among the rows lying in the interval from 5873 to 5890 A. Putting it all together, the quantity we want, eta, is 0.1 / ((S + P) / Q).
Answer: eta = 0.10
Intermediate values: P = 1.08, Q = 5.56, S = 4.6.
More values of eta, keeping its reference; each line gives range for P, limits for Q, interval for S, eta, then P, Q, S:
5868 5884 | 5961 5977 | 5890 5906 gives 0.02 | 2.02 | 1.11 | 4.7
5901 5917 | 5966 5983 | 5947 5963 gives 0.06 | 0.98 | 1.11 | 1.0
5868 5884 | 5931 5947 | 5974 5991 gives 0.04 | 2.02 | 1.01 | 0.4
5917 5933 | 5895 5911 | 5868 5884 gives 0.18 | 0.54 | 4.62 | 2.0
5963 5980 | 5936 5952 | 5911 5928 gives 0.06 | 1.11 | 1.01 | 0.6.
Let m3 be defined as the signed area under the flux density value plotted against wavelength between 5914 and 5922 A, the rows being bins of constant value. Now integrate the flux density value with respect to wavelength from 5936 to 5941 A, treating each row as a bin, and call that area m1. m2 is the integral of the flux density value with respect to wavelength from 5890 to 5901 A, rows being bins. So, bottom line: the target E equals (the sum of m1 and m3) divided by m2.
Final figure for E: 2.0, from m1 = 46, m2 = 58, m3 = 69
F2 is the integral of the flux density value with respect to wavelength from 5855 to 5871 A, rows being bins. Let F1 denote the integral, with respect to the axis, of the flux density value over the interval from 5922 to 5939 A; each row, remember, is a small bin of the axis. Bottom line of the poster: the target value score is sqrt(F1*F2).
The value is 144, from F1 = 152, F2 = 137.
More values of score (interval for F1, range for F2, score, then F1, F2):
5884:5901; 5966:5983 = 118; 94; 148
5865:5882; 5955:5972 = 150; 149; 151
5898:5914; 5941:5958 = 143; 134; 152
